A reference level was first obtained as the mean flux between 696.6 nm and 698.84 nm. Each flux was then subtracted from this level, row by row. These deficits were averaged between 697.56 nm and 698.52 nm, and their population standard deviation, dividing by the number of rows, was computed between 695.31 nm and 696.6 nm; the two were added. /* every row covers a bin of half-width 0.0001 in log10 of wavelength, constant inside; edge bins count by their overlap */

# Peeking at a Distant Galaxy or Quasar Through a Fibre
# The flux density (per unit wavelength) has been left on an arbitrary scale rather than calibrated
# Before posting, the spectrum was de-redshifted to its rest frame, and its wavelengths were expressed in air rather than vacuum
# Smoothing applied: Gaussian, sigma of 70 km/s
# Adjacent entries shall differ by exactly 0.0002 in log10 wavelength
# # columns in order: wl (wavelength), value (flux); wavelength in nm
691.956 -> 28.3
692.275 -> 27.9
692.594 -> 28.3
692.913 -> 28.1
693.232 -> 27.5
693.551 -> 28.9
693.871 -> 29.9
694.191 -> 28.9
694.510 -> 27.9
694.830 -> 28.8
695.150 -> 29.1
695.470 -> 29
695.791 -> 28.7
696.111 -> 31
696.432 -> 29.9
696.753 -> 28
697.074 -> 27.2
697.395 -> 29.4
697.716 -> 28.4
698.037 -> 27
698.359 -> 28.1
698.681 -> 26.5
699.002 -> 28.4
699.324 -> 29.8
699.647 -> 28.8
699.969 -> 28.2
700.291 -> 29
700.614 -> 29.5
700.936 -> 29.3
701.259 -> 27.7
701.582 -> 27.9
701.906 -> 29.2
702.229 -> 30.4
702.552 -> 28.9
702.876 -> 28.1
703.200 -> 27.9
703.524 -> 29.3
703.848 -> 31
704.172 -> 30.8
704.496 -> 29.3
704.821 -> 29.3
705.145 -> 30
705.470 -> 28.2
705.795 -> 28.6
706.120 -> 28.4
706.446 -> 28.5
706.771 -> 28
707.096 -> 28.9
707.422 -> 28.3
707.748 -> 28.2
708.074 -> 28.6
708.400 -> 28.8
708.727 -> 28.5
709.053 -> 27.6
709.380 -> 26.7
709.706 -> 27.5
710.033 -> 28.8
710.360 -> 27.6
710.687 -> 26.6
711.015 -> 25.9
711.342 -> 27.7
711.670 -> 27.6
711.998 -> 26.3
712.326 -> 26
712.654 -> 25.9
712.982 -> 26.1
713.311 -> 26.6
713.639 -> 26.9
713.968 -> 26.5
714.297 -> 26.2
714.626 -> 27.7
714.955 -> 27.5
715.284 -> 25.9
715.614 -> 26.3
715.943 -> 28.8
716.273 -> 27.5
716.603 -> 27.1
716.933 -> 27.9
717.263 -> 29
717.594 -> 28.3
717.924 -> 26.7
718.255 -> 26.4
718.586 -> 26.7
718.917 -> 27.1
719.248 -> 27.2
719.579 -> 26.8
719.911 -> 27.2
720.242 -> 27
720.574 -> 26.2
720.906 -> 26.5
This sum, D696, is 0.86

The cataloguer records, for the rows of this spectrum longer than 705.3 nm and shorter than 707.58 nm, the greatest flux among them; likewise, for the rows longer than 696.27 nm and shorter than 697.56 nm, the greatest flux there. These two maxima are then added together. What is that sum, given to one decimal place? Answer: 58.8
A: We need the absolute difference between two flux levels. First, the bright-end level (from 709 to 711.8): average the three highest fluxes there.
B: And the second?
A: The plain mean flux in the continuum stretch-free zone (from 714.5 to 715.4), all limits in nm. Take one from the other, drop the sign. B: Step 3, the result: 1.0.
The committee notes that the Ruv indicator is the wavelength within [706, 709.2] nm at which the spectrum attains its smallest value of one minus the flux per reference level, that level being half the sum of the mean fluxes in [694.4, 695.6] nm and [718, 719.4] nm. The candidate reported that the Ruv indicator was 707.096 nm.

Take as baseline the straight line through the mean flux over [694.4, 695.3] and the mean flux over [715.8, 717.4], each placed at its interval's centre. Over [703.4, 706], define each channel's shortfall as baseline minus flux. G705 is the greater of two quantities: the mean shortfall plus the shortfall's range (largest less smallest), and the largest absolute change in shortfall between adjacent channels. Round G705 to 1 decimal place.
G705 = 1.8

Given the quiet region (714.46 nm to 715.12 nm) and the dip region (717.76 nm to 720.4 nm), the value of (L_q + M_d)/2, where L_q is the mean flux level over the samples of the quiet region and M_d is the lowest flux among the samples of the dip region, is 27.0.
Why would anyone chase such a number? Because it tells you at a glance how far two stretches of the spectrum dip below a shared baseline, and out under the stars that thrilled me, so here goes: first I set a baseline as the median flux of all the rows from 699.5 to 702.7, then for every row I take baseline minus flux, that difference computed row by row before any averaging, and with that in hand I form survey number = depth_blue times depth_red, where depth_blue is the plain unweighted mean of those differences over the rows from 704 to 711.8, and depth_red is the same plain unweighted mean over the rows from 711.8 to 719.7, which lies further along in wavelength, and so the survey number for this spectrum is 1.3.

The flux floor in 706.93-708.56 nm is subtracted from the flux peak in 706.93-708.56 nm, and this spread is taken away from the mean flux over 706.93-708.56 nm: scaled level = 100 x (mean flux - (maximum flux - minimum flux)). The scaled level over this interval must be 2786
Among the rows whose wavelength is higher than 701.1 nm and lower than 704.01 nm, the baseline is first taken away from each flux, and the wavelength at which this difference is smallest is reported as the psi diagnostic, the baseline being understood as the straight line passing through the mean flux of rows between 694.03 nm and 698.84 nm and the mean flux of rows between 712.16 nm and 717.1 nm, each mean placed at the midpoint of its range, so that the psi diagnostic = 701.259 nm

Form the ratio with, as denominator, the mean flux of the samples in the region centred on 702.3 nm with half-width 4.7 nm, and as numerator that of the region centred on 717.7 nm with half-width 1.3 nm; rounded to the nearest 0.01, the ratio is 0.95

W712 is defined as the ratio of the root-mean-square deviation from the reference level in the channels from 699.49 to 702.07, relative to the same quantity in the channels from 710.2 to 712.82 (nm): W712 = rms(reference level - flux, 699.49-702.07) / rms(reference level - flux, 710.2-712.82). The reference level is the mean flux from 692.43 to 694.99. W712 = 0.33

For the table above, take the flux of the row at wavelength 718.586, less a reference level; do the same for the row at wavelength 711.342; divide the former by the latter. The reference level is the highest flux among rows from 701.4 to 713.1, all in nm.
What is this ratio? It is 1.30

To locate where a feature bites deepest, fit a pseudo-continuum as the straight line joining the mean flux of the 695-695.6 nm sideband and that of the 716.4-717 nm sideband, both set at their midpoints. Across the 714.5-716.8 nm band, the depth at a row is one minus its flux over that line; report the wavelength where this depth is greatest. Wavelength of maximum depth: 715.284 nm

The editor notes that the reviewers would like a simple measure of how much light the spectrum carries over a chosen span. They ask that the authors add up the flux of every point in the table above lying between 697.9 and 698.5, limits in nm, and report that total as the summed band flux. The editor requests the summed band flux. 55.1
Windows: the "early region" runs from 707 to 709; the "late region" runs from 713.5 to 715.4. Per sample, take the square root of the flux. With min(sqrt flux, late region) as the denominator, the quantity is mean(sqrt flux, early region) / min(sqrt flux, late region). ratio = 1.05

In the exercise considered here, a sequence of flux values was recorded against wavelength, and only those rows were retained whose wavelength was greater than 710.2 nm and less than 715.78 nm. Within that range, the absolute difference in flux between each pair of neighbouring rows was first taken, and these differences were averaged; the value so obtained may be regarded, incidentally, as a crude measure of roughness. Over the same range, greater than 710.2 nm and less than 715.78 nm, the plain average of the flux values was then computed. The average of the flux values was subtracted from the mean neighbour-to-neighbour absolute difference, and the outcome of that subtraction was -26.00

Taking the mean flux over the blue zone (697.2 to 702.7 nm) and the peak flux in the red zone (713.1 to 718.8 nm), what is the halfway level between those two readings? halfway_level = 28.8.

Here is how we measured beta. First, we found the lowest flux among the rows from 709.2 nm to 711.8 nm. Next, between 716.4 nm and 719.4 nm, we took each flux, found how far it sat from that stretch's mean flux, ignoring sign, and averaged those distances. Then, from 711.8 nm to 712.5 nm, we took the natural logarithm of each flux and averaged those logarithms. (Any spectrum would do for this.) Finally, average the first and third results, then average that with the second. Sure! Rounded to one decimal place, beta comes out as 7.6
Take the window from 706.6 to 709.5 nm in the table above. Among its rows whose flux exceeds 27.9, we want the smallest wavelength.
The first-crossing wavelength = 706.771 nm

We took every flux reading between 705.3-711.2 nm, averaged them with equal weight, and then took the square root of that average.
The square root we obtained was 5.29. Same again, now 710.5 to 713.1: 5.15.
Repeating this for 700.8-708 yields 5.38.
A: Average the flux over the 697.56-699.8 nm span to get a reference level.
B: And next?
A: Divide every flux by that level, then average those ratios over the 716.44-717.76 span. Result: 1.00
